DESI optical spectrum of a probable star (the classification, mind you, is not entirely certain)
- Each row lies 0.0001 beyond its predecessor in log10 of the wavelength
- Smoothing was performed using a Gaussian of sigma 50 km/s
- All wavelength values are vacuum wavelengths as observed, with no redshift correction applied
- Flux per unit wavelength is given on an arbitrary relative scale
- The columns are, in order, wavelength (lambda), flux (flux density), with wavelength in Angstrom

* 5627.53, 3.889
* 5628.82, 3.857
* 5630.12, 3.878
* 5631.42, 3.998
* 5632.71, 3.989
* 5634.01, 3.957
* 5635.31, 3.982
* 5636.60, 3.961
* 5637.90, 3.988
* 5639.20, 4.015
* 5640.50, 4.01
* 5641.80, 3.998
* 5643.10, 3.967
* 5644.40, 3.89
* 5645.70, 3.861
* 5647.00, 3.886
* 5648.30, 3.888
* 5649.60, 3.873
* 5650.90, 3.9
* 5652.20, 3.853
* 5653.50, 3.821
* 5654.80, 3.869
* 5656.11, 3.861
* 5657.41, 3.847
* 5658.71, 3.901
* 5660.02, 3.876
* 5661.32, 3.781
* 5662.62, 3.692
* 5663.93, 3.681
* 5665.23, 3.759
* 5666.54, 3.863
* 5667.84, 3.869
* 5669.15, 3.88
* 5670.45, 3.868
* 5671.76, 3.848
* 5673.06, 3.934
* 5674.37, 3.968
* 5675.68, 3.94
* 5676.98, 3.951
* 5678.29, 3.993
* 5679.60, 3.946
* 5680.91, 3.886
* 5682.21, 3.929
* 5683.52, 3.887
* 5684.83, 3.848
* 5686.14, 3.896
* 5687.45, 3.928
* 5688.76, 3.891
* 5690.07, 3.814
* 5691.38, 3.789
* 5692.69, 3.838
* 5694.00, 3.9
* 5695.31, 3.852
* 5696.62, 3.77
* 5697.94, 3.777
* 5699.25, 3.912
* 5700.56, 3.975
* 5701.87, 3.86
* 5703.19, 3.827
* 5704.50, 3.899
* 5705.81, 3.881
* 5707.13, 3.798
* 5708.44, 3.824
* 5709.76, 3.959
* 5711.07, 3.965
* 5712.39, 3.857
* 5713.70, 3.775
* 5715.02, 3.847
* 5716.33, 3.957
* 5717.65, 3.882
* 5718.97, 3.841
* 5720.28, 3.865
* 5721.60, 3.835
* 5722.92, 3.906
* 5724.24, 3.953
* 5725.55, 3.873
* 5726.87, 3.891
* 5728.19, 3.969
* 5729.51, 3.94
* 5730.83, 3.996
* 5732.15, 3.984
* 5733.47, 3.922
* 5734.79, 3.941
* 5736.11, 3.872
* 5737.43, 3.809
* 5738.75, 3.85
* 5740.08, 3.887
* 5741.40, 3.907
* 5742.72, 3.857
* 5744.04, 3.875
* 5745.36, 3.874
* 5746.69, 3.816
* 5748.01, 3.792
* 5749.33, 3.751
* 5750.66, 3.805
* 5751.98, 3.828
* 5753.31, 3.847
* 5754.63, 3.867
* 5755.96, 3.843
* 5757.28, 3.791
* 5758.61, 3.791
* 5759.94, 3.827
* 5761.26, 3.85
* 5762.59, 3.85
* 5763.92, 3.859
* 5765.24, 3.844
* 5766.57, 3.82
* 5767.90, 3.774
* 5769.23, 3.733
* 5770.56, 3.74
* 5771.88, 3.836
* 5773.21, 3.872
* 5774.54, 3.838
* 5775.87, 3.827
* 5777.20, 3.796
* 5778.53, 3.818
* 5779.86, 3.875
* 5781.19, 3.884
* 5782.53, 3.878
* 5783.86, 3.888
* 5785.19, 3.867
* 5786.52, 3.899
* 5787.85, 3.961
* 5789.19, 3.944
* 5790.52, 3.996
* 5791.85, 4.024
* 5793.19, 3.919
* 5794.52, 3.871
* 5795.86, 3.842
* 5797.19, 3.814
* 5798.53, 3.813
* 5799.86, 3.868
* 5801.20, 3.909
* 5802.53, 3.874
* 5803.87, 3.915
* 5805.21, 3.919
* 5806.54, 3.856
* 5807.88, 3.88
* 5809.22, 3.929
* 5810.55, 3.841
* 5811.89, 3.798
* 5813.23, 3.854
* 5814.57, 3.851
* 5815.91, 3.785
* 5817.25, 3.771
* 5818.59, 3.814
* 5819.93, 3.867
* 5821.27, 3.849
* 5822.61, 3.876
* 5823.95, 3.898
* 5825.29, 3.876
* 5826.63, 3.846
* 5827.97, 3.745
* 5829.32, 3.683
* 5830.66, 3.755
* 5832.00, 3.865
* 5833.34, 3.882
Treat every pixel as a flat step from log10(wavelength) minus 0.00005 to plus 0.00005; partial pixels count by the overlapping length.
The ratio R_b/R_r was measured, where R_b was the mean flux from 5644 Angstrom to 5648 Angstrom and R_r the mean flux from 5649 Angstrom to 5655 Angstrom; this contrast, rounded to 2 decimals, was 1.00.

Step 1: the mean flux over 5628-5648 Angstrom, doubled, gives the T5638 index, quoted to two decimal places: 7.90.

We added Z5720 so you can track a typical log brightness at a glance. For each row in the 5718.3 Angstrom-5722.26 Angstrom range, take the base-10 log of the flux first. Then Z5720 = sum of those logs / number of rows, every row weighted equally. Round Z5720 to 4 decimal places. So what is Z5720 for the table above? 0.5851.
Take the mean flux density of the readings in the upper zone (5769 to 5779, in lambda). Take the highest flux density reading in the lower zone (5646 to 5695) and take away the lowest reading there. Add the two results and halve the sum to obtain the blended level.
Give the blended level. 2.06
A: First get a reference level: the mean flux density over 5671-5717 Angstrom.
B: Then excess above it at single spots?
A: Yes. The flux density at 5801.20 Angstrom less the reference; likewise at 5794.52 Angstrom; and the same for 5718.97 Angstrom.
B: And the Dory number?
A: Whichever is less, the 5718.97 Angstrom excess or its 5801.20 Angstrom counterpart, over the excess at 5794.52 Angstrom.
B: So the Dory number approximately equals 3.4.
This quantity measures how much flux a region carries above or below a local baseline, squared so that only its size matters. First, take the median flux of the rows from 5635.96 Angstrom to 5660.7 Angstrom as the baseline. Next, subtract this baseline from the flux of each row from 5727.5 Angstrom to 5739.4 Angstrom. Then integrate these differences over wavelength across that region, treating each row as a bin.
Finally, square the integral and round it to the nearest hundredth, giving 0.15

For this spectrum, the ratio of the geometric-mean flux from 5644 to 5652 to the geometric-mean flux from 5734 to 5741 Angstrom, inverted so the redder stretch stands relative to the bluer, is 1.00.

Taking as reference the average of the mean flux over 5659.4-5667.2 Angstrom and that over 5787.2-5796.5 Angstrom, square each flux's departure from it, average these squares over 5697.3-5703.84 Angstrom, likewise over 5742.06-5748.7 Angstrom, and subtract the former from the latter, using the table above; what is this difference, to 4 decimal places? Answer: -0.0036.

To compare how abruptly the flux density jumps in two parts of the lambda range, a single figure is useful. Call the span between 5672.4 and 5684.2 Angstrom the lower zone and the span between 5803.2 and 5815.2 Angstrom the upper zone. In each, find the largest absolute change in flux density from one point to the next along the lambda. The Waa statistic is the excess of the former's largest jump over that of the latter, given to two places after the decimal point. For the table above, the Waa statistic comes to -0.03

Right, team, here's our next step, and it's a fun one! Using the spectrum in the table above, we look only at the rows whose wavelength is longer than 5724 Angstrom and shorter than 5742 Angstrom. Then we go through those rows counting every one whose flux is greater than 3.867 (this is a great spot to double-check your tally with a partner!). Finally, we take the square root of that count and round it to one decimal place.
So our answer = 3.5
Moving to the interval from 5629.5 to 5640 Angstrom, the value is 2.8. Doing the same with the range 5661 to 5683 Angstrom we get 3.3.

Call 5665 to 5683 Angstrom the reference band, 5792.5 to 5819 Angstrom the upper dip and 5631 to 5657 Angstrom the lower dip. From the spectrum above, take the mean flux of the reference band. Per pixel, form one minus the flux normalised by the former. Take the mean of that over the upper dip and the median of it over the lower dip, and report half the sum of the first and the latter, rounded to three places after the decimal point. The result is 0.003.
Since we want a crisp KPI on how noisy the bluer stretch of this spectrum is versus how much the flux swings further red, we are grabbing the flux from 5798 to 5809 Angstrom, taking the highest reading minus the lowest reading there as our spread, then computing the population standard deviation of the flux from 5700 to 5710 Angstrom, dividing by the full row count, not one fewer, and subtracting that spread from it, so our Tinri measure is -0.046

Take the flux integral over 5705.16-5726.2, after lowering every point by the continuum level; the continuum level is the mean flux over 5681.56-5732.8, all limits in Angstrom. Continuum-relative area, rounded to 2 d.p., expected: -0.12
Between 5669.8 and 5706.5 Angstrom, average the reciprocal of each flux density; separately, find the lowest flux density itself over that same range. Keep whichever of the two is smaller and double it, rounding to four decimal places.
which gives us 0.5148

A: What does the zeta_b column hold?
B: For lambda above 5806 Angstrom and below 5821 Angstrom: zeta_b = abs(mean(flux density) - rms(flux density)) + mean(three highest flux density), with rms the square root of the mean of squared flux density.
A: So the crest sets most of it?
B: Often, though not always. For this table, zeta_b 3.89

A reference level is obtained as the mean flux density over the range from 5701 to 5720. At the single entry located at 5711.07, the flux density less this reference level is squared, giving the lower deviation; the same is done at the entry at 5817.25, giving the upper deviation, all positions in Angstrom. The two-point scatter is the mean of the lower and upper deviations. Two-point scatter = 0.0094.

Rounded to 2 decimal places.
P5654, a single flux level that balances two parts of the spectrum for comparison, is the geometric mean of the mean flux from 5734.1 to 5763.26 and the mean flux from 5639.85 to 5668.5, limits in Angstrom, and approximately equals 3.85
